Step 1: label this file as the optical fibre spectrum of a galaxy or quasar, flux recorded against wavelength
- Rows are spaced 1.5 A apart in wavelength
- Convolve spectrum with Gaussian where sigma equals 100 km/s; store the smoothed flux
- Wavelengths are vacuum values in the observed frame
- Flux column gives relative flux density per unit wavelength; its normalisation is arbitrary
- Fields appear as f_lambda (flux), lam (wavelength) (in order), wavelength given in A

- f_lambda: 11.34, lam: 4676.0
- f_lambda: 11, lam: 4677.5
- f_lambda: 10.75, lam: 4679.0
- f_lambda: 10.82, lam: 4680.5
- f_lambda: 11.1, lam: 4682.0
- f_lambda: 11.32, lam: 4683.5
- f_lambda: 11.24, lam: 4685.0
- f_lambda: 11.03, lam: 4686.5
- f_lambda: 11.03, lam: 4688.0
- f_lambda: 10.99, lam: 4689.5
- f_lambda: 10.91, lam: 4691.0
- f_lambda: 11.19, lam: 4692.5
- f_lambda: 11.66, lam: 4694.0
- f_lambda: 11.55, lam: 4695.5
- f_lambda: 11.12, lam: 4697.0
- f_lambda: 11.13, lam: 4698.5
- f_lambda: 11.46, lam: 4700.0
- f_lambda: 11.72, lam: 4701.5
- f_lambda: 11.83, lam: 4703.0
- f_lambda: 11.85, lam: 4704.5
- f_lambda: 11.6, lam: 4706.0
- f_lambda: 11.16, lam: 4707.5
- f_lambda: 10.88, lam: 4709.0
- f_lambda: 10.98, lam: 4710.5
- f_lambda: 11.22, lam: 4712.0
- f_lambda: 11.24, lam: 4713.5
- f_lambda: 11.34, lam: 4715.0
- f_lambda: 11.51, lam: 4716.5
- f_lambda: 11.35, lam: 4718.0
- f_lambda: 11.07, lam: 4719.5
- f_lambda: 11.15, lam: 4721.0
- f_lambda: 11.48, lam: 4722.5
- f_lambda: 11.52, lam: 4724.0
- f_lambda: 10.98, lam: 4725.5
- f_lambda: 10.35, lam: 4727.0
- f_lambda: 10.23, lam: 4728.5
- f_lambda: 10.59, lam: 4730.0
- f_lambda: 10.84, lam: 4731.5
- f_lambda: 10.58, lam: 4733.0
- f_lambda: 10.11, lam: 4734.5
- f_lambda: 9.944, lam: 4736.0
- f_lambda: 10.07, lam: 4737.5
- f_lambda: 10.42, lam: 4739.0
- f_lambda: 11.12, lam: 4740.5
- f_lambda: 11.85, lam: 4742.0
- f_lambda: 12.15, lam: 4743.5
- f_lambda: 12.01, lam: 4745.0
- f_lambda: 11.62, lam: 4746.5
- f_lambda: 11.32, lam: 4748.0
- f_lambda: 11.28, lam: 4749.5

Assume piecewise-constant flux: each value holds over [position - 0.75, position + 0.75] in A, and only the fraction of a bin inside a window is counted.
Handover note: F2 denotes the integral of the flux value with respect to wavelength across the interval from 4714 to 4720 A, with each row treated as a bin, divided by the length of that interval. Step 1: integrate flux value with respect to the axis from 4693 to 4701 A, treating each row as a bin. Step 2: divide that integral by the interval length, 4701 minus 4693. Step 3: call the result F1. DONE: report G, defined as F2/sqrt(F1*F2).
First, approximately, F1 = 11.4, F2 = 11.3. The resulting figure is 1.00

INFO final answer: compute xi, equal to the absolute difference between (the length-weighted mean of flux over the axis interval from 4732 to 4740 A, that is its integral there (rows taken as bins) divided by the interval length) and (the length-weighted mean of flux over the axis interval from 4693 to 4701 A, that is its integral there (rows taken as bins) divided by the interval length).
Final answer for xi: 1.12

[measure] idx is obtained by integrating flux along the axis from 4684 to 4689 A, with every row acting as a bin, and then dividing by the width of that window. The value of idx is 11.1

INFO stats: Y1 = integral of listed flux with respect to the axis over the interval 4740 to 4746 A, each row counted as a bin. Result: 71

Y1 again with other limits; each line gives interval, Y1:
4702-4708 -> 70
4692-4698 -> 68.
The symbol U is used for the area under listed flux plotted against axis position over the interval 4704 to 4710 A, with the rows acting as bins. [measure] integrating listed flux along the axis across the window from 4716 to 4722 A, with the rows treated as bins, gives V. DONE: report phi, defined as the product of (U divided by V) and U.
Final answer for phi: 68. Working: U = 68.0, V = 67.6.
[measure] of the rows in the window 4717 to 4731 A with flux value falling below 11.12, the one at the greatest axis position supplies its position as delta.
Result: 4730.0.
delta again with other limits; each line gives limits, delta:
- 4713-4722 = 4719.5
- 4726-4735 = 4734.5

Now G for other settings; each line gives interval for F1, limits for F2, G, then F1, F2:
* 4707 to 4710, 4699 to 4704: 1.03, 11.0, 11.7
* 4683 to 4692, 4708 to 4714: 1.00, 11.1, 11.1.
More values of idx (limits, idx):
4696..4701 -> 11.3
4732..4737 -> 10.2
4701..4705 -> 11.8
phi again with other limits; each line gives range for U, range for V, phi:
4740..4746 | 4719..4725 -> 74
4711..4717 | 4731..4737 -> 74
